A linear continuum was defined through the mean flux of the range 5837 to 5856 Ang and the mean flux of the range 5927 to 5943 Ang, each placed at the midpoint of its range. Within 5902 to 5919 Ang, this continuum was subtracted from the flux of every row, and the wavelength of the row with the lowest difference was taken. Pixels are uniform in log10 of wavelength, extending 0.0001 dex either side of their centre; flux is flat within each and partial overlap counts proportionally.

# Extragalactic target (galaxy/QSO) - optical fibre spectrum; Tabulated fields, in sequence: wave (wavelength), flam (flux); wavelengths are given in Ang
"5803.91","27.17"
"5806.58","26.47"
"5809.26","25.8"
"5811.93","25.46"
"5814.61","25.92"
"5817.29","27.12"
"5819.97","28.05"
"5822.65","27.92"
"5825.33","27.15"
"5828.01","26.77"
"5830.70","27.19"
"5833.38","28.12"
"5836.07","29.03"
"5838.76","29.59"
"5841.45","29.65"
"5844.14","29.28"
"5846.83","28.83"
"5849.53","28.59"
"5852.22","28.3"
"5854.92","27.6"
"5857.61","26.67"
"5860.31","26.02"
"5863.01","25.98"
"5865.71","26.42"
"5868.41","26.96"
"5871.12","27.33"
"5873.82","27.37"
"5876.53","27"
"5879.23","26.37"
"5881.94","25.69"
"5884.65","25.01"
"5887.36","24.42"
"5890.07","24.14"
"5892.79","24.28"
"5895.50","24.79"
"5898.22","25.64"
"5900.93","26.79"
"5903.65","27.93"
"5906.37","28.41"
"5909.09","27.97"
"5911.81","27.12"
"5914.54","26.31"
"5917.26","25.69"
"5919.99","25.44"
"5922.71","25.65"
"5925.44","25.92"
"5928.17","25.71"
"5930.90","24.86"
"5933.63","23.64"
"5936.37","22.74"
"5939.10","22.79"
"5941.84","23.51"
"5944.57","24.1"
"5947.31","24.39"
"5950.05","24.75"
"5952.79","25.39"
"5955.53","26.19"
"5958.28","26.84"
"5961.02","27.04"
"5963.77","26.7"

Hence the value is 5917.26 Ang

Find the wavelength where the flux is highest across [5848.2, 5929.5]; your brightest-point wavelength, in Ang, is 5849.53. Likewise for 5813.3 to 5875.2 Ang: 5841.45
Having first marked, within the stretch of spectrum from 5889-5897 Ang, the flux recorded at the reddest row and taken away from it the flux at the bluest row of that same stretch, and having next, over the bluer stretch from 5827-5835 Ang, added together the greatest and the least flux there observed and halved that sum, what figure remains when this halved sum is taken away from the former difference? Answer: -26.8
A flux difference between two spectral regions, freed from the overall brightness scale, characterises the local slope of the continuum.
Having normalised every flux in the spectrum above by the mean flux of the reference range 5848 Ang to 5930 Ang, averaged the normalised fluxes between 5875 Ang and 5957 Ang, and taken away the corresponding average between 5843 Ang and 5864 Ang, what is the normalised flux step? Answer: -0.085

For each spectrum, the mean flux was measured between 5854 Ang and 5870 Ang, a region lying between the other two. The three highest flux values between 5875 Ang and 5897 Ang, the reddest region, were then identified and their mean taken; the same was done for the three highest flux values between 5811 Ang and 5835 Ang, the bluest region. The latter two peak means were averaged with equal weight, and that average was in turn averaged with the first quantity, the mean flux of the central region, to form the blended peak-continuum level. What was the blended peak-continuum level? 26.9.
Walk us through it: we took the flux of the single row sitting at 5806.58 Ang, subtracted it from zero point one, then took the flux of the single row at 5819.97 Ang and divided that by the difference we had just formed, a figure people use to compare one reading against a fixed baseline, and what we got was -1.06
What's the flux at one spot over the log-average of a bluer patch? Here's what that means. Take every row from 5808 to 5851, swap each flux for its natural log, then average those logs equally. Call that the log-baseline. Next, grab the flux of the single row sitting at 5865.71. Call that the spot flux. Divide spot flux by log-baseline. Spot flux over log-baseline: 7.95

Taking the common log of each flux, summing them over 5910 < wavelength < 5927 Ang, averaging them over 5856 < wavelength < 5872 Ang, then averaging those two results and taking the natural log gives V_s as 1.60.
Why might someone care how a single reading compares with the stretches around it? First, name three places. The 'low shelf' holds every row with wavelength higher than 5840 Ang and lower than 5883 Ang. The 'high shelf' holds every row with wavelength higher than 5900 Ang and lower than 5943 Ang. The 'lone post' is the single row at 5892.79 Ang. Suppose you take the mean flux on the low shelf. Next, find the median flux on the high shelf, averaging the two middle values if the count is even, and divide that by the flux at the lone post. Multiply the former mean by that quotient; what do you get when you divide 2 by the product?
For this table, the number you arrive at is 0.0690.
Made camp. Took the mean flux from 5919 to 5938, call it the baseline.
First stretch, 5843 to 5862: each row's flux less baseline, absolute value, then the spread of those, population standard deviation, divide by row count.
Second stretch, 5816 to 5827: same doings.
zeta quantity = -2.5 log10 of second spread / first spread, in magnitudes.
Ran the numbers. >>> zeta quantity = 1.0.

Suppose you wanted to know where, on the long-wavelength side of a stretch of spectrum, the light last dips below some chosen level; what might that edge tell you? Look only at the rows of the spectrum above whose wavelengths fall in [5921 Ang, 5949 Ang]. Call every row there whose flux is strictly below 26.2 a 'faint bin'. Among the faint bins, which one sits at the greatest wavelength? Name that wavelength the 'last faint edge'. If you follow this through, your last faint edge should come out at 5947.31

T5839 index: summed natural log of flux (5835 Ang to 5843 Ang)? 10.1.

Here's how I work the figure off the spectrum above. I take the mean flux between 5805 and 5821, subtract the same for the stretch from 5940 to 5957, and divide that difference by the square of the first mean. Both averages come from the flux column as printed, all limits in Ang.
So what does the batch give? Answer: 0.0025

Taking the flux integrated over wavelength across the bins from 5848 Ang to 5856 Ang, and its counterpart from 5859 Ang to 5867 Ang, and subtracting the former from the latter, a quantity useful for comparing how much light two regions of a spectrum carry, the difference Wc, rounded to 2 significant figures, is -16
